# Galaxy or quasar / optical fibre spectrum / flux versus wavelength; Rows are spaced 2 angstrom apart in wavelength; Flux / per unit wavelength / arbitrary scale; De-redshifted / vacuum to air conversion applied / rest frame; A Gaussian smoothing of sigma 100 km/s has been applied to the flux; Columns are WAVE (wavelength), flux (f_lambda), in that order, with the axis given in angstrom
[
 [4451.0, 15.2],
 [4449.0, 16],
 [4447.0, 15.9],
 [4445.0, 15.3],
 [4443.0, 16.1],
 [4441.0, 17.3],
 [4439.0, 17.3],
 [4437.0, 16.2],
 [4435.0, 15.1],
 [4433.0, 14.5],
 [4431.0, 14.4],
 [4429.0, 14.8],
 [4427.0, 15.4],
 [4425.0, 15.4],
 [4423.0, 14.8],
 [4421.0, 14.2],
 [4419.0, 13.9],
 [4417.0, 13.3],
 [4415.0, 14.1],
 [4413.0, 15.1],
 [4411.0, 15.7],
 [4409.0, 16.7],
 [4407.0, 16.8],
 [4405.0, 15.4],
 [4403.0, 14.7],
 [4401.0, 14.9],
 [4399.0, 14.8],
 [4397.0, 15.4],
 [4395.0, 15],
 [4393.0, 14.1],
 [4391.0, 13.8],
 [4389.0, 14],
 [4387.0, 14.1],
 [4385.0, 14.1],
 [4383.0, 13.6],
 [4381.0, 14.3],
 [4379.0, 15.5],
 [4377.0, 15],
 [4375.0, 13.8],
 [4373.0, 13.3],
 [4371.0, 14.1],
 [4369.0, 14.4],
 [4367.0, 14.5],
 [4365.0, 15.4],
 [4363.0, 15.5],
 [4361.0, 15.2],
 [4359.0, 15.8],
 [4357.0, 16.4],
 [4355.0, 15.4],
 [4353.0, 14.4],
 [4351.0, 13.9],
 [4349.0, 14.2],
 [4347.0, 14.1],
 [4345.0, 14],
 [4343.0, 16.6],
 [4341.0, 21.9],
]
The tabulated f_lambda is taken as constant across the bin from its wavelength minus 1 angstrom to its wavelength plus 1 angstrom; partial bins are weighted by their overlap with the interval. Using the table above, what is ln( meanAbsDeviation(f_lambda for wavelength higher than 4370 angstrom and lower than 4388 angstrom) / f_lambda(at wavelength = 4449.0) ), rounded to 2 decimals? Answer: -3.49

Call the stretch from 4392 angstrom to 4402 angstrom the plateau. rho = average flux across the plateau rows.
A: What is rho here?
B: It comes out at 14.8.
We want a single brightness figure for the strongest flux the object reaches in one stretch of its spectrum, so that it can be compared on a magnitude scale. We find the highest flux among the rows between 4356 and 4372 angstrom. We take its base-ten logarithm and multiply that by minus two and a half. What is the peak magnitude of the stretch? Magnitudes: -3.04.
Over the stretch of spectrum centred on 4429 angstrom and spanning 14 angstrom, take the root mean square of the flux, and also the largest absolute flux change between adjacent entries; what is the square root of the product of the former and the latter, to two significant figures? 3.0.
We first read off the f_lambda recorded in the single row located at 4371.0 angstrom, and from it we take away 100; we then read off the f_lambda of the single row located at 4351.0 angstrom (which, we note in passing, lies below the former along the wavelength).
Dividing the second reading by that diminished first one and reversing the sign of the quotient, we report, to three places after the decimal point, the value 0.162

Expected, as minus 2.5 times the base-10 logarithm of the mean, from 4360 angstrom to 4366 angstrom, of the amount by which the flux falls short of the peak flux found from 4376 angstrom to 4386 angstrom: 2.2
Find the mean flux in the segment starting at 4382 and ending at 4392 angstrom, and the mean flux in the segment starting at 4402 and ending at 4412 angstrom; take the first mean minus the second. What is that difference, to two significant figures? -1.9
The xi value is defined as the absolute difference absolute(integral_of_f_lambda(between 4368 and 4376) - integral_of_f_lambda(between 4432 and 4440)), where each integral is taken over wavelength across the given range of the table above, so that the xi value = 15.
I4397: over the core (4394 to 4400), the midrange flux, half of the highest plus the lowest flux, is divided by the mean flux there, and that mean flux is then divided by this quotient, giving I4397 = 15.0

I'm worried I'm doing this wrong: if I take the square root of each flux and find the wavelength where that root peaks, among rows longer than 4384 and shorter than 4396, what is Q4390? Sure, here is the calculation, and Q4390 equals 4395.0 angstrom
